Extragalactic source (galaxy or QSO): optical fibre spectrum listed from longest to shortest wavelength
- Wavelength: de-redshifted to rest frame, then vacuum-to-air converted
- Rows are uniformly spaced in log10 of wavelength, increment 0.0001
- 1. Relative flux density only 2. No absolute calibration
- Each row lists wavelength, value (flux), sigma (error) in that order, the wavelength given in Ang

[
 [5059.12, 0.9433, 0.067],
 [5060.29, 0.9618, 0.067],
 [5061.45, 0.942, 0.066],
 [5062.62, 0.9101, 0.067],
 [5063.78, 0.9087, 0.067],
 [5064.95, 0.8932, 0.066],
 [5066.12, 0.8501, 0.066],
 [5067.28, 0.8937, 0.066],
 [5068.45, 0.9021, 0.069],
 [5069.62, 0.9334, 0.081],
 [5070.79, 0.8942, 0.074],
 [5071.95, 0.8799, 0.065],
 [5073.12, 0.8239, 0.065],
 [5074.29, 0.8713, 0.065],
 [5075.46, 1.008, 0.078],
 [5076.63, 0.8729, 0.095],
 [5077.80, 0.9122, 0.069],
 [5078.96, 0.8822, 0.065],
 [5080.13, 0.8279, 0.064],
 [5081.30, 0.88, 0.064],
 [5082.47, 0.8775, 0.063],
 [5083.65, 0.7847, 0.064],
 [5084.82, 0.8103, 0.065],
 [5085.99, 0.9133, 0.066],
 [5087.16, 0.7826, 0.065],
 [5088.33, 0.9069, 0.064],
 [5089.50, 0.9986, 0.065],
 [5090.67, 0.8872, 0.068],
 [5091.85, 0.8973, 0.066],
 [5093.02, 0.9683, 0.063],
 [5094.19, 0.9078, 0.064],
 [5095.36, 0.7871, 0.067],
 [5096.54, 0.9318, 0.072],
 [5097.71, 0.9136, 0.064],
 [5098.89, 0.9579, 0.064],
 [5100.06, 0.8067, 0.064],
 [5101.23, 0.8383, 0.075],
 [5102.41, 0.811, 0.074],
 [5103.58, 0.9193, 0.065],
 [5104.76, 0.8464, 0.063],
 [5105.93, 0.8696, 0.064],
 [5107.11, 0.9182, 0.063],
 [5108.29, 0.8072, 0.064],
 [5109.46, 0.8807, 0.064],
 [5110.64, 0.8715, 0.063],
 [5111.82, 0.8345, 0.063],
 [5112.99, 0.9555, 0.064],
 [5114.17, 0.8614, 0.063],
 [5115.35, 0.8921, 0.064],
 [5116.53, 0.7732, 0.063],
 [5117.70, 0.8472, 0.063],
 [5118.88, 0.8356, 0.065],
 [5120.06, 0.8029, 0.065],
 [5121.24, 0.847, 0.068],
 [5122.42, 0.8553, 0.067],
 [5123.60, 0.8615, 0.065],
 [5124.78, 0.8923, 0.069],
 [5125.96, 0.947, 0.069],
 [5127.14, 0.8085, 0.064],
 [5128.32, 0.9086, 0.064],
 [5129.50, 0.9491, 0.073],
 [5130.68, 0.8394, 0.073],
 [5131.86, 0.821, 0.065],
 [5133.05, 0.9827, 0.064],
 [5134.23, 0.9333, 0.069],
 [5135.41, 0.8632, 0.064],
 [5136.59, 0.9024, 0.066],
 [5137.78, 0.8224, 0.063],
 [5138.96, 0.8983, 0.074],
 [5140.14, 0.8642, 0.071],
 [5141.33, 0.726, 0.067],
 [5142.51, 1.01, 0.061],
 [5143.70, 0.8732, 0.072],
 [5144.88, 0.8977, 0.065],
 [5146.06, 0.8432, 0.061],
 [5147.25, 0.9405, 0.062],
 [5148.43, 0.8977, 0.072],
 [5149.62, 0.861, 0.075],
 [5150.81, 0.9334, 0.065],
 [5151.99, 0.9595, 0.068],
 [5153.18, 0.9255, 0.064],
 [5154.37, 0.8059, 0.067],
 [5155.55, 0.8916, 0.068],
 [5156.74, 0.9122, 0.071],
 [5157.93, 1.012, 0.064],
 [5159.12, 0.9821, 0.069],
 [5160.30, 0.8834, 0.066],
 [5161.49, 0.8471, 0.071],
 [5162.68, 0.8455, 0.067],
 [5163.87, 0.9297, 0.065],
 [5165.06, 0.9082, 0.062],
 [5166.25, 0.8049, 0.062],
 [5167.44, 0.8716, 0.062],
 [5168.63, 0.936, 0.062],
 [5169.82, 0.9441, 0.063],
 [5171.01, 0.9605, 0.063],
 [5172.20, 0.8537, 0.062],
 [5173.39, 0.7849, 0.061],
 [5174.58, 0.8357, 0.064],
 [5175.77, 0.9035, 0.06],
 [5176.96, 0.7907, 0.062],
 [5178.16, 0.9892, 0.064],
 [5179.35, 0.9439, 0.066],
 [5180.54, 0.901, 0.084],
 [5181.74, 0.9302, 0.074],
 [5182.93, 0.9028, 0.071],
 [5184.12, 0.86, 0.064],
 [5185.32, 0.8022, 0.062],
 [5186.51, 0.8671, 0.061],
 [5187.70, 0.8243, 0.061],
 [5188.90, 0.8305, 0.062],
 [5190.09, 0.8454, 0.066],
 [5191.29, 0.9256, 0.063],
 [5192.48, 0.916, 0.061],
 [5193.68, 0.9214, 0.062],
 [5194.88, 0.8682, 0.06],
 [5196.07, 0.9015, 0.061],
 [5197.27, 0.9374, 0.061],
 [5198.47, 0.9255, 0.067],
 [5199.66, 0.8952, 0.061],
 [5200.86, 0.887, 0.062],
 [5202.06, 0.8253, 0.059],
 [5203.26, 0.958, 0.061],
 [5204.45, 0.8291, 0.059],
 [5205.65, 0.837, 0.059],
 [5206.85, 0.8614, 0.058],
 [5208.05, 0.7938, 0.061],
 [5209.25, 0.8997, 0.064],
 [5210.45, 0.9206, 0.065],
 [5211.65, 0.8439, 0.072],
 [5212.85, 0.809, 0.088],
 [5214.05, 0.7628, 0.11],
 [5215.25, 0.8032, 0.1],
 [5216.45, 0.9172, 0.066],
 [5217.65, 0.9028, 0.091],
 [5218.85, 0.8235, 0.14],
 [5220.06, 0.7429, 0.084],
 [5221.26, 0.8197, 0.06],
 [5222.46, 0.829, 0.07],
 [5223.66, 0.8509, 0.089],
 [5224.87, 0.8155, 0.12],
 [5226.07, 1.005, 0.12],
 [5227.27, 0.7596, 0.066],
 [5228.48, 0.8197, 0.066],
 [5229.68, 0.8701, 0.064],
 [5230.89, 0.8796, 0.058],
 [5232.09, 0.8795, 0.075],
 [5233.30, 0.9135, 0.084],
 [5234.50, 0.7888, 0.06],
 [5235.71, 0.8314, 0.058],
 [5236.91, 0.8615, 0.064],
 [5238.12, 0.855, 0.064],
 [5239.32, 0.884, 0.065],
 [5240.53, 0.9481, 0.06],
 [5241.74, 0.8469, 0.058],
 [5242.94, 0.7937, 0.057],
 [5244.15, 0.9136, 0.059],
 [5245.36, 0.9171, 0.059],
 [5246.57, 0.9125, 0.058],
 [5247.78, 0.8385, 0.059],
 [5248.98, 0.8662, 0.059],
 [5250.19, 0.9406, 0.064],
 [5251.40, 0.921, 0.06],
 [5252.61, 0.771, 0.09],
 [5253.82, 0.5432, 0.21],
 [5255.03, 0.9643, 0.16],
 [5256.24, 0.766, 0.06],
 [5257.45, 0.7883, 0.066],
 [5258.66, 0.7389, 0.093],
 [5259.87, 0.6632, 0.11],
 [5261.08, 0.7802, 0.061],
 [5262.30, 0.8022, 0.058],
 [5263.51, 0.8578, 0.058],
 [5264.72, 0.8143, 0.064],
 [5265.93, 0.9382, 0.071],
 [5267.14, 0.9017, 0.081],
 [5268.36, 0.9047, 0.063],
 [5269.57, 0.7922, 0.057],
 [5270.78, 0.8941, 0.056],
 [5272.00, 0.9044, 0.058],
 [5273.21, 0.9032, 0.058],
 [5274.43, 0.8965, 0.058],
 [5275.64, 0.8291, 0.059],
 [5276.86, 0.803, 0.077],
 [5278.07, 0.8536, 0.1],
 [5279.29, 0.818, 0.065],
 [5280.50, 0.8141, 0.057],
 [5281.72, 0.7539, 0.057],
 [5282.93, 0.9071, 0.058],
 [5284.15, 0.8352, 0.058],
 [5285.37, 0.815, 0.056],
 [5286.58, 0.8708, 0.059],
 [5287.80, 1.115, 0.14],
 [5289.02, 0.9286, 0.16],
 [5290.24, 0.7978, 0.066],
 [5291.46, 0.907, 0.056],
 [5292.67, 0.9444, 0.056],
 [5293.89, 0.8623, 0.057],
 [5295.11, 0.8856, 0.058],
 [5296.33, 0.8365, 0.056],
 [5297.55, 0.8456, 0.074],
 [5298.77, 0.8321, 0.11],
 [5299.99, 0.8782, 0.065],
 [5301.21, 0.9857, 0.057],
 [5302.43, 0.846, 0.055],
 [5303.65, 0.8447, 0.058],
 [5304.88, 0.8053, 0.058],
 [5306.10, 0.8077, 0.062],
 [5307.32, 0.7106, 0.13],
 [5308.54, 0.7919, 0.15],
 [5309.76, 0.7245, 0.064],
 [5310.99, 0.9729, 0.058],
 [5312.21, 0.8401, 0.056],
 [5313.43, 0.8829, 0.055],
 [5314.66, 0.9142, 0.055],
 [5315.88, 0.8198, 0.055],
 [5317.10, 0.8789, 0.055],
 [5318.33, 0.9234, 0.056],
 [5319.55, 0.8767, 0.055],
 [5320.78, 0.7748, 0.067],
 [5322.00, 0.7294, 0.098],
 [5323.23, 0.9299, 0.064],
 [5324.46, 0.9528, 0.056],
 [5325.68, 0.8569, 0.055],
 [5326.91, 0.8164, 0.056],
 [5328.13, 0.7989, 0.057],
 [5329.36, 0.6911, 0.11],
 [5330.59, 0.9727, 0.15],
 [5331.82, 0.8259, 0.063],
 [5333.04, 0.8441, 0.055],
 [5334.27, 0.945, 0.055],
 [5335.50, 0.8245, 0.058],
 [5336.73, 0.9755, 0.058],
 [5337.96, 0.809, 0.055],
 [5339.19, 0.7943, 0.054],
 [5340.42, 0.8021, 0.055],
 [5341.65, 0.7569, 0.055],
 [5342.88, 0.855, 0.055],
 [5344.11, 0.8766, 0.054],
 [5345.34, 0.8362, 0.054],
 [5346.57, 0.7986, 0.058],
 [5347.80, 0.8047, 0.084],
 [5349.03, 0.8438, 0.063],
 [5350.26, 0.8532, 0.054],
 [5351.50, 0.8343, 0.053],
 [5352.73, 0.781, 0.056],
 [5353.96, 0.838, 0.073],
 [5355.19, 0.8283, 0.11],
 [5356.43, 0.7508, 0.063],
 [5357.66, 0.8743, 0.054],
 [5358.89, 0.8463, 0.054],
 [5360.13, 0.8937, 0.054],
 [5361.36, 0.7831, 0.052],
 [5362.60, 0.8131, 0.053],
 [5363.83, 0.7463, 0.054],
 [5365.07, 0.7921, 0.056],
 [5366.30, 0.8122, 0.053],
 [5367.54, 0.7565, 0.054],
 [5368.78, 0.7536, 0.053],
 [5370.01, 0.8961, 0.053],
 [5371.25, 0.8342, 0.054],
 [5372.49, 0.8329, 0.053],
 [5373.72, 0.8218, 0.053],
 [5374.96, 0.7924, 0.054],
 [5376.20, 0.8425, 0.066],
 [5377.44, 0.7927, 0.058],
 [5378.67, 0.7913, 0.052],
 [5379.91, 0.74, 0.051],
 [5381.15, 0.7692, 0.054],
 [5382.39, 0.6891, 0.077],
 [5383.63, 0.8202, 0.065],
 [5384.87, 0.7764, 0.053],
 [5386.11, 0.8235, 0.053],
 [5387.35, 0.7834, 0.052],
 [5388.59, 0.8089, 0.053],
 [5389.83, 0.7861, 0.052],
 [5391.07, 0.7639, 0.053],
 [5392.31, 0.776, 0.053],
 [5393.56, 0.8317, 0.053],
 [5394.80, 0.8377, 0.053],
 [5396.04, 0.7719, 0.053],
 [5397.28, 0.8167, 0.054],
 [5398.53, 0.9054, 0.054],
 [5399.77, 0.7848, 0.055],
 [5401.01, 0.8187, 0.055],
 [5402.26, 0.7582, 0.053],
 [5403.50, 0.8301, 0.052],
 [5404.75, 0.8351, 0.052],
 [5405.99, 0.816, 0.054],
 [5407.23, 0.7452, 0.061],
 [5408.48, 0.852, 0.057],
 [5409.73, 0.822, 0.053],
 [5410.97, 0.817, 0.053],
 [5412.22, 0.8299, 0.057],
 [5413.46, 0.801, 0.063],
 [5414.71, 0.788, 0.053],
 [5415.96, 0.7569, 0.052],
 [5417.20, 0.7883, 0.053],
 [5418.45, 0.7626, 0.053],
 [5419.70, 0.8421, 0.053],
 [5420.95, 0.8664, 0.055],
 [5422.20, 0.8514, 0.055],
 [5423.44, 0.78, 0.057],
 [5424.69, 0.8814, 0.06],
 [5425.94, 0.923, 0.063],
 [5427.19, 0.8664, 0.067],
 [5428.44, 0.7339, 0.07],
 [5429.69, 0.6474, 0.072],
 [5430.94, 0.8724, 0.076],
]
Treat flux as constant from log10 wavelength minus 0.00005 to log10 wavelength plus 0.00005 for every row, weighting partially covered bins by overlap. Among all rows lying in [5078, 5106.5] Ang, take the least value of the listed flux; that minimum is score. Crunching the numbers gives 0.7826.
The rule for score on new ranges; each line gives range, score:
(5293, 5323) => 0.7106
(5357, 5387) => 0.6891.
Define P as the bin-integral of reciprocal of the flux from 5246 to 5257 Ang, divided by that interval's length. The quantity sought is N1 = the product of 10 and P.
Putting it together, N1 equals 12.3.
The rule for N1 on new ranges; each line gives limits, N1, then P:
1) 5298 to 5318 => 11.9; 1.19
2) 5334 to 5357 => 12.1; 1.21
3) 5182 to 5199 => 11.4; 1.14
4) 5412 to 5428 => 12.2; 1.22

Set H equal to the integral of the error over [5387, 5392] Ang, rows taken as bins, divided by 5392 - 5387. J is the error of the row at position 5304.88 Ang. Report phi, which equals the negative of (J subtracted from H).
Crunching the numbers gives 0.005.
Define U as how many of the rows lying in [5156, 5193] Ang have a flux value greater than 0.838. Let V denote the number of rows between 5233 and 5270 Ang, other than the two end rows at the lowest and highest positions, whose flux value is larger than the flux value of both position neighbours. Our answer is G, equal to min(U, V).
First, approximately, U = 24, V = 9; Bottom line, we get 9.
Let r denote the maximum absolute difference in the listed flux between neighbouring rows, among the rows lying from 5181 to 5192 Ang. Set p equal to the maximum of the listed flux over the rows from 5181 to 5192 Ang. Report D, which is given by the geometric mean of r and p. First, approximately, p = 0.9302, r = 0.08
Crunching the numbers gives 0.27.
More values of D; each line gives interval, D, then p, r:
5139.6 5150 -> 0.54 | 1.01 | 0.28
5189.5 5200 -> 0.27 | 0.9374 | 0.08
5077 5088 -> 0.35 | 0.9133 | 0.13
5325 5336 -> 0.52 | 0.9727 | 0.28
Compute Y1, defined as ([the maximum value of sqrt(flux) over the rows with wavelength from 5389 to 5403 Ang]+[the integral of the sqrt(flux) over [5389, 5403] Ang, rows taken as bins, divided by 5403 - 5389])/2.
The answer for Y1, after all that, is 0.924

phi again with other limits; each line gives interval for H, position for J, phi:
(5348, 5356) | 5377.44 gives -0.011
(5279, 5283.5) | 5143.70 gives 0.013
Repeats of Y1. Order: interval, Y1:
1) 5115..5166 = 0.973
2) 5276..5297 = 0.993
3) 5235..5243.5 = 0.950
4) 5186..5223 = 0.953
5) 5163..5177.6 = 0.958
